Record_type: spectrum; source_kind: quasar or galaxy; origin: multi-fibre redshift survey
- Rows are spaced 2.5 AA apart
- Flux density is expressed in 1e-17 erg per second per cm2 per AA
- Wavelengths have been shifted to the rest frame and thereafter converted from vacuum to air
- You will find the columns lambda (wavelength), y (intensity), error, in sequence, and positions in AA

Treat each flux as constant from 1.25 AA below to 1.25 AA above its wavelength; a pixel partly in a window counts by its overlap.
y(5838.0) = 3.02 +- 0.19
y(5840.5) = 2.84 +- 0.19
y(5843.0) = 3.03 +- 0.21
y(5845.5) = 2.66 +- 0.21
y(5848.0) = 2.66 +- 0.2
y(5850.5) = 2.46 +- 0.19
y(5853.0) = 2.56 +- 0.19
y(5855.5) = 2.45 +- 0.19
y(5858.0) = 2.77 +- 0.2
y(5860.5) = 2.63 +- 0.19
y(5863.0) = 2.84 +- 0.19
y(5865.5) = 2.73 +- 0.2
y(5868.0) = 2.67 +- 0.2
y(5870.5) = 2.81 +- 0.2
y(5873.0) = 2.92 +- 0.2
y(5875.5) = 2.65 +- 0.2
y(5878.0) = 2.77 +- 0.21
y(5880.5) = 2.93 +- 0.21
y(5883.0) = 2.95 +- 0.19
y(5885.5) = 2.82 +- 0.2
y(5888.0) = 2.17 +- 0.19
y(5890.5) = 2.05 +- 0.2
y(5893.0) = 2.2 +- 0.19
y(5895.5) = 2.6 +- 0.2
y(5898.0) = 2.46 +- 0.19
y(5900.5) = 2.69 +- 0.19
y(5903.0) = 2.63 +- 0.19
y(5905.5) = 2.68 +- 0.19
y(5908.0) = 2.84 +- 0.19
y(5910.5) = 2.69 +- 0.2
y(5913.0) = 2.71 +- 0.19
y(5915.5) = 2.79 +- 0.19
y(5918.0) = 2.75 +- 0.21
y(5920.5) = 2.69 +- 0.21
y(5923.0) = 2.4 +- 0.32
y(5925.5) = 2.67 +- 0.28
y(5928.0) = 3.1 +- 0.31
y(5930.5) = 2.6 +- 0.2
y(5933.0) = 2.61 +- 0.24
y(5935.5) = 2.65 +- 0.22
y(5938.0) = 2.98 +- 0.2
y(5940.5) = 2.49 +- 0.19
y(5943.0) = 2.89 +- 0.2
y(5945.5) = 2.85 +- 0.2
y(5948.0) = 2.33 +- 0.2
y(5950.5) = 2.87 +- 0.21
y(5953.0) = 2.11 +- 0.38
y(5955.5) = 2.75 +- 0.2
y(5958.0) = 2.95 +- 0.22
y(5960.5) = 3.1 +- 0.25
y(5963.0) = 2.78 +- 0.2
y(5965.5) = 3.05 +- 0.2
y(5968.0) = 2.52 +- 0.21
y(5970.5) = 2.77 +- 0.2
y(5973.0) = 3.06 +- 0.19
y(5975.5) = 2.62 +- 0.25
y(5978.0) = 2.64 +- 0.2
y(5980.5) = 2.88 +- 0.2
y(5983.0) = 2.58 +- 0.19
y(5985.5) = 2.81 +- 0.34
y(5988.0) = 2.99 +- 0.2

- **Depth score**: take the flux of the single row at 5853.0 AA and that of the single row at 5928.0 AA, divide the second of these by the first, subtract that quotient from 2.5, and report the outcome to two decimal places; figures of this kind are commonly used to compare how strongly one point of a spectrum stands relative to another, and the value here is 1.29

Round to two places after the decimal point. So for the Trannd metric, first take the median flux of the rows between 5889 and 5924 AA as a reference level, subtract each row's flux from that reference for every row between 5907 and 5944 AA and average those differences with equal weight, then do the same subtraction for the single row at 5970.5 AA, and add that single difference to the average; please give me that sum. -0.12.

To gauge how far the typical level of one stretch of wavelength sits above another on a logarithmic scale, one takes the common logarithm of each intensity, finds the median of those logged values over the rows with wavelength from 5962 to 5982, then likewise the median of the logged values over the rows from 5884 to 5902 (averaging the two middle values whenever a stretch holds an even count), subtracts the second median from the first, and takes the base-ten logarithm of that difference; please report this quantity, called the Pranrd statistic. -1.3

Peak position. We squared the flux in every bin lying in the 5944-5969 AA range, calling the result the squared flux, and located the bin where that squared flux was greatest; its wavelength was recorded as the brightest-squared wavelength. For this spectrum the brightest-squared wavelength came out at 5960.5 AA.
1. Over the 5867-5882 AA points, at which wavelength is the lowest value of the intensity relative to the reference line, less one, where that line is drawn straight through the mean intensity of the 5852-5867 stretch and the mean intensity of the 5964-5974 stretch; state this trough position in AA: 5875.5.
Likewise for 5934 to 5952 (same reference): 5948.0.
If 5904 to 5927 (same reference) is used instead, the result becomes 5923.0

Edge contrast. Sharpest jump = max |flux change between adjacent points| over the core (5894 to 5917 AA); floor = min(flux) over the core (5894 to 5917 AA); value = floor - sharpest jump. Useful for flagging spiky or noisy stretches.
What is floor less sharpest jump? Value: 2.2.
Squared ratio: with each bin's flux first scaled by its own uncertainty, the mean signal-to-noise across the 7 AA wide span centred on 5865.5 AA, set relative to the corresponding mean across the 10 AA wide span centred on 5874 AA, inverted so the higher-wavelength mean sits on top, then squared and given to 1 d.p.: 1.0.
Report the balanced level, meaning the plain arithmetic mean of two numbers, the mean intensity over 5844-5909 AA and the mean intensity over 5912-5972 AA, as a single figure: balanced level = 2.68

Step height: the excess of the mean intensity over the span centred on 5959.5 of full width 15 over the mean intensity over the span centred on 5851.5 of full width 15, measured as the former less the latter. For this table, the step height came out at 0.20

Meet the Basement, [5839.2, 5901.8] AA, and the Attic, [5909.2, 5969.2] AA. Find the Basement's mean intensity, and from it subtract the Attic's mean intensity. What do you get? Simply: -0.069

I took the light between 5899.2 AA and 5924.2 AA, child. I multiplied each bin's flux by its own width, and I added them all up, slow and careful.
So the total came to 67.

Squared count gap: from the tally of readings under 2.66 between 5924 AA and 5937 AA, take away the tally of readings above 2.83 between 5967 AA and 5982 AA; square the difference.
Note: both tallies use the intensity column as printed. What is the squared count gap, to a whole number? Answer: 1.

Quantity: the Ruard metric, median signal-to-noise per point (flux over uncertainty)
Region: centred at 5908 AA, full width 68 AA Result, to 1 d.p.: 13.1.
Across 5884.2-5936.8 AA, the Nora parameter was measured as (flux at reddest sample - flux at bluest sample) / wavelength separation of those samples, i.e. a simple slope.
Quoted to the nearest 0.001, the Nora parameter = -0.003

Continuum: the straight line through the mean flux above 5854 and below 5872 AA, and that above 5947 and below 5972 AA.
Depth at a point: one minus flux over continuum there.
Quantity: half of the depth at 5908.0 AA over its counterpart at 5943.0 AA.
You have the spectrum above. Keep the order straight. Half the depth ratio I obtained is 0.38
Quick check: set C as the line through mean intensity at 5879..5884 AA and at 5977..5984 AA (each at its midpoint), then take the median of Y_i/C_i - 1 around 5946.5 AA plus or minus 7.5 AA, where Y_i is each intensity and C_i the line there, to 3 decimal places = -0.043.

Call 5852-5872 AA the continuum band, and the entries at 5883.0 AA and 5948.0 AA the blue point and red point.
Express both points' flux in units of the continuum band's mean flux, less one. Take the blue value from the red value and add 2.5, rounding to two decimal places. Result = 2.27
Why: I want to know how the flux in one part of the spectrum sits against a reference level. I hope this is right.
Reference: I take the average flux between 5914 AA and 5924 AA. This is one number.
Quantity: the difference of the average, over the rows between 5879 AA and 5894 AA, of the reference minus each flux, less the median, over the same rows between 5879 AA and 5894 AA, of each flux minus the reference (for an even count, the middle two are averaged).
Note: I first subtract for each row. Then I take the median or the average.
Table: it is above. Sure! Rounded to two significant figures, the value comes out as 0.29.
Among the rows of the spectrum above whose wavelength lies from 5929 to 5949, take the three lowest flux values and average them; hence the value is 2.47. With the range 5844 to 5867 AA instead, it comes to 2.49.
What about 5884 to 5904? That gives 2.14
